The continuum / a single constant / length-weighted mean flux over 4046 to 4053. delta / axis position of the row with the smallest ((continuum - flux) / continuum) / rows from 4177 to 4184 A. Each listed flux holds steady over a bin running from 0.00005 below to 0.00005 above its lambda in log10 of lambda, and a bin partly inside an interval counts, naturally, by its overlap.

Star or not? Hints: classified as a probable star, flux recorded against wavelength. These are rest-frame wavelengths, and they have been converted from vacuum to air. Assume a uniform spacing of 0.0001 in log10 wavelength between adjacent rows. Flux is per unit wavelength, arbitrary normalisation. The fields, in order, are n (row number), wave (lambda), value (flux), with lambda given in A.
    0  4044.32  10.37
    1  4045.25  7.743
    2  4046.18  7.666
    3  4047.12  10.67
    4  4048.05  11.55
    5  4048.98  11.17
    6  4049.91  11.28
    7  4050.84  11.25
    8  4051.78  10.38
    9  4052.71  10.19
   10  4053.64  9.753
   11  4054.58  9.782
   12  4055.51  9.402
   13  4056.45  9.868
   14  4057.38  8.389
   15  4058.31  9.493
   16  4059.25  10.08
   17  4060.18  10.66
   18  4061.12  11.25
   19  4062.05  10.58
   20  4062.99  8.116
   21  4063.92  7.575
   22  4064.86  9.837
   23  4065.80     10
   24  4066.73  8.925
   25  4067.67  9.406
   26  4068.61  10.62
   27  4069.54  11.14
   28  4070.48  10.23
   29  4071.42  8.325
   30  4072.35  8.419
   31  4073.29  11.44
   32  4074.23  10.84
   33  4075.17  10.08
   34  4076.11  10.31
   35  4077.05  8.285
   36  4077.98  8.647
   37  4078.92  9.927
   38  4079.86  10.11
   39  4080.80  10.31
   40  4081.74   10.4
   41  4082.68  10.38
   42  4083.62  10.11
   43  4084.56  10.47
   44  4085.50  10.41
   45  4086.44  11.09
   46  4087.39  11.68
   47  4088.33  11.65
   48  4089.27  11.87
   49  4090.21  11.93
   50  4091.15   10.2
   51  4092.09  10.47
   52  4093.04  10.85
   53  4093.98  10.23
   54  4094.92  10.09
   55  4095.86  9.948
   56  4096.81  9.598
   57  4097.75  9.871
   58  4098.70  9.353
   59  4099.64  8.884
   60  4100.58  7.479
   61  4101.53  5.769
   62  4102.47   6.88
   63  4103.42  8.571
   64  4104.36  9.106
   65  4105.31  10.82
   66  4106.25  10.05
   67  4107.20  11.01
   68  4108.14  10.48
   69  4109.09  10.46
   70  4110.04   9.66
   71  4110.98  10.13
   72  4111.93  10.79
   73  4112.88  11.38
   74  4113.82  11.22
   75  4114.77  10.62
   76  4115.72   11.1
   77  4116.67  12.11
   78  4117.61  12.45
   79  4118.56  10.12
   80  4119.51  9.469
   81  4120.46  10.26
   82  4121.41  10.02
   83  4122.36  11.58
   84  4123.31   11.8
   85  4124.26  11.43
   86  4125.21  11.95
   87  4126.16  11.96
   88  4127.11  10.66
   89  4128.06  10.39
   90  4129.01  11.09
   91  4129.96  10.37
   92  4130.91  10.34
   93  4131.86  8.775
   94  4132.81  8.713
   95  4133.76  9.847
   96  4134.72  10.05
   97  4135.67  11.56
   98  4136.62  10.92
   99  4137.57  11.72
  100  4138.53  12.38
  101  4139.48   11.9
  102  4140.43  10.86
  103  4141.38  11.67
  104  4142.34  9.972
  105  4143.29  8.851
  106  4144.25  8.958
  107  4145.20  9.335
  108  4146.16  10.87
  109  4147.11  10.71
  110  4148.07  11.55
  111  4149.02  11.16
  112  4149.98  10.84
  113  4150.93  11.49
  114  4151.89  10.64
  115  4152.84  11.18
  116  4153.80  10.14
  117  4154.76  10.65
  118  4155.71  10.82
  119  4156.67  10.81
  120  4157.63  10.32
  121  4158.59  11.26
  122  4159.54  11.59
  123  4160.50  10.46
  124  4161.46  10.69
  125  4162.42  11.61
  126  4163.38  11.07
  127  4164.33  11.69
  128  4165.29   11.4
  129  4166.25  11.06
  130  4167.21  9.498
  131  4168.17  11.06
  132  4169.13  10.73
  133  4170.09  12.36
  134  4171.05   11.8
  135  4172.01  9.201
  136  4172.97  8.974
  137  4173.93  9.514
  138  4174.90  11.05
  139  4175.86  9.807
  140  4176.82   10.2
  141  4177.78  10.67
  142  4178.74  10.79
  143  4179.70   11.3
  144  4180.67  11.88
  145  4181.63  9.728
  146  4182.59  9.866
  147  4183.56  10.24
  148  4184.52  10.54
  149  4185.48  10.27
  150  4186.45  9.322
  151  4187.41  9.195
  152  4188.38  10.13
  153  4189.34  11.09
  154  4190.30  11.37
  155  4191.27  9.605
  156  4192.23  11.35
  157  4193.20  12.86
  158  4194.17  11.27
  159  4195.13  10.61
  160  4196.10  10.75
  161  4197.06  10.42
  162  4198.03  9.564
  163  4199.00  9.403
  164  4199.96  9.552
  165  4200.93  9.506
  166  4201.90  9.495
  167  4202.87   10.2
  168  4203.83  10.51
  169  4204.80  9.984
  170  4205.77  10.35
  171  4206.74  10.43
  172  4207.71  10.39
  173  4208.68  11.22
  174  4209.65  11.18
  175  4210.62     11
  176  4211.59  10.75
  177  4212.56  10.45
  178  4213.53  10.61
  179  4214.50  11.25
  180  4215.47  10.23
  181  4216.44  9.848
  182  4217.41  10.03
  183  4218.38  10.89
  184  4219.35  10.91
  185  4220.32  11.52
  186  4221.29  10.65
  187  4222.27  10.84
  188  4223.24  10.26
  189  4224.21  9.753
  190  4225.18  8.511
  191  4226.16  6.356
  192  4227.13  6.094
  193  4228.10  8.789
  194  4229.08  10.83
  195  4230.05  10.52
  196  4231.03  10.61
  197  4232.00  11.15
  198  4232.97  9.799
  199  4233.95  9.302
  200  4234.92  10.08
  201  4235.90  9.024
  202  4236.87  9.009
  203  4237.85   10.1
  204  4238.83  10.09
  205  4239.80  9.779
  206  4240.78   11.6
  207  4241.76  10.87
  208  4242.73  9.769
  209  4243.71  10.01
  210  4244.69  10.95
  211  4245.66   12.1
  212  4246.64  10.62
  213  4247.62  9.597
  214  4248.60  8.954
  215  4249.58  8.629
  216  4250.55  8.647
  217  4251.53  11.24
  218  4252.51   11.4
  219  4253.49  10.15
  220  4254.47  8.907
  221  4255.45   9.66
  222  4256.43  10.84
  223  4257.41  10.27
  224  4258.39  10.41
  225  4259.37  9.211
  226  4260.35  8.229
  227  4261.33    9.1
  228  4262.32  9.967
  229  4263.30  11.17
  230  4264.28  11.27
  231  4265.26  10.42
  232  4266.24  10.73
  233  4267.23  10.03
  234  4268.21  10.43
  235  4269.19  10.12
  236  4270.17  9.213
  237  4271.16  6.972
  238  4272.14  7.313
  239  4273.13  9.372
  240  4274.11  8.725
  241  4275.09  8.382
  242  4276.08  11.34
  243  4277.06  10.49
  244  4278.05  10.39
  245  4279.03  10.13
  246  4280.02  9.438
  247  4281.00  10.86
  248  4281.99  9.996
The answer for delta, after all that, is 4180.67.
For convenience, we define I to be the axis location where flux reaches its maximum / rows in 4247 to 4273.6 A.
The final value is 4252.51 A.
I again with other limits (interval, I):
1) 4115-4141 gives 4117.61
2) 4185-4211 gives 4193.20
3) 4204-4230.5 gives 4220.32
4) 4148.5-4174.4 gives 4170.09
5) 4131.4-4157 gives 4138.53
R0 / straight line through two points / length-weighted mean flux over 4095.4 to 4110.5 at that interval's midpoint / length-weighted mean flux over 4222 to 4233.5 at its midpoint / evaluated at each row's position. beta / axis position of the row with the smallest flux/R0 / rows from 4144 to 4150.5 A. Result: 4144.25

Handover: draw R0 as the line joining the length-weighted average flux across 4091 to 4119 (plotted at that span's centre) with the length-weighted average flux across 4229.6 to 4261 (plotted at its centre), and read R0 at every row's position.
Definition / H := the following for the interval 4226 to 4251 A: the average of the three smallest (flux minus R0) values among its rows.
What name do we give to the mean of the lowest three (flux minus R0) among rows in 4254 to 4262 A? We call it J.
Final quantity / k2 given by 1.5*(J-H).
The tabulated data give 2.6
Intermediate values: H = -3.0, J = -1.3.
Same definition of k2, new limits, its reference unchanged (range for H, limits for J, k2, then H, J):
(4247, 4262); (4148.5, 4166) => 2.8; -1.5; 0.3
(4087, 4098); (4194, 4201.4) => -0.5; -0.2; -0.5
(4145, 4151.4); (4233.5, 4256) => -2.4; 0.3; -1.3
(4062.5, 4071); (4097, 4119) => -2.3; -1.8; -3.3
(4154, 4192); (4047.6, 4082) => -1.6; -0.9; -2.0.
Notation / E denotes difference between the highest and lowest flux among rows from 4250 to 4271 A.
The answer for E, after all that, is 3.17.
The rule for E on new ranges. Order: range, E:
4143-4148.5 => 2.70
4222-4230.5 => 4.75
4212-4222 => 1.67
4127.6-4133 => 2.38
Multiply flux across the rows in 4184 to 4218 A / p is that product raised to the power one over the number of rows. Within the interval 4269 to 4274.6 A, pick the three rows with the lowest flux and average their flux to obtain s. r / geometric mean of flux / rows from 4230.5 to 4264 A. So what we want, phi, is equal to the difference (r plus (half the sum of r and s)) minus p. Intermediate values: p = 10.4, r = 10.0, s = 7.7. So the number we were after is 8.4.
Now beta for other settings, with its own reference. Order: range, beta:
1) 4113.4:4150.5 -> 4132.81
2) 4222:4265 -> 4227.13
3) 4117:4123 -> 4119.51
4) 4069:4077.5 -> 4077.05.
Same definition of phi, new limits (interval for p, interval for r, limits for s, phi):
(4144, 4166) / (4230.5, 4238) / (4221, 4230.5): 7.5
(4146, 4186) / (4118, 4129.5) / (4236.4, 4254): 9.9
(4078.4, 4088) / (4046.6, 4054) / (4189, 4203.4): 10.4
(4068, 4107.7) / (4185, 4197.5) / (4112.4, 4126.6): 11.0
